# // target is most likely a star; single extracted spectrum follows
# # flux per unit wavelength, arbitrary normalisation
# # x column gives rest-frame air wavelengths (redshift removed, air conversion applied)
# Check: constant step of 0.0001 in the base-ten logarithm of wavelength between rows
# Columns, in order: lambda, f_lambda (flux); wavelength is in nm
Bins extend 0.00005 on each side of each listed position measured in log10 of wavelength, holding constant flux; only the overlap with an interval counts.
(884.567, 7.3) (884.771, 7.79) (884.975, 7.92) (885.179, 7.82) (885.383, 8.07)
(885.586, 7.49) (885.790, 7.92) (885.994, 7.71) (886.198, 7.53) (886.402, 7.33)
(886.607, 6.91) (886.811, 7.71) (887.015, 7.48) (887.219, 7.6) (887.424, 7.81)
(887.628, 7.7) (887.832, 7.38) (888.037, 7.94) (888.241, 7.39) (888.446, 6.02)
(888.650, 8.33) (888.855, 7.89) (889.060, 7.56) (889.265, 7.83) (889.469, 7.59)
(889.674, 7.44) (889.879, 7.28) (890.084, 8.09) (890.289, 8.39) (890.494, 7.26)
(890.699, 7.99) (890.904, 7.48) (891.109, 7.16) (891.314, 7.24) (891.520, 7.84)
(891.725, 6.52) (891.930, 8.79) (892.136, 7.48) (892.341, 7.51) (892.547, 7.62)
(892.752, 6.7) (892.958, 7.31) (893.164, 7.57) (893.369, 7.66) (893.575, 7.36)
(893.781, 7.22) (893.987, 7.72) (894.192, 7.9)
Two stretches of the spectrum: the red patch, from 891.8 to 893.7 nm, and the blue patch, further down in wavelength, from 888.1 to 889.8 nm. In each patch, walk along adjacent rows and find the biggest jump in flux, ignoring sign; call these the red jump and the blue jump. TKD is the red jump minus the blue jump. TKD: -1.0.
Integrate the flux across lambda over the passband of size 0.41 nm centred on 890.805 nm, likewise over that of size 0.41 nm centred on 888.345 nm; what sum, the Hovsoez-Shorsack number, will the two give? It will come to 5.92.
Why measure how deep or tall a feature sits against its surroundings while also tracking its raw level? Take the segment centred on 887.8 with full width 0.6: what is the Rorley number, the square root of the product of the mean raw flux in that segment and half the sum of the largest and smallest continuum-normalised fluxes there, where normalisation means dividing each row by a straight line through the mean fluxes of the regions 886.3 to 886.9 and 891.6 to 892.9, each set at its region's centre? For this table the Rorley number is 2.83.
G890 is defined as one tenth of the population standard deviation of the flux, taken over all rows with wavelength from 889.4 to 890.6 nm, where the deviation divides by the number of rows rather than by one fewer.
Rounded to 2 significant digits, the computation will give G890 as 0.042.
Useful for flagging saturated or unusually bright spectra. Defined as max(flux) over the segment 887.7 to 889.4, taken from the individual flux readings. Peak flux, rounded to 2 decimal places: 8.33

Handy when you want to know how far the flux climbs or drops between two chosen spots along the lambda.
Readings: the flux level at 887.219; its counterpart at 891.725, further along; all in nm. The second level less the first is -1.1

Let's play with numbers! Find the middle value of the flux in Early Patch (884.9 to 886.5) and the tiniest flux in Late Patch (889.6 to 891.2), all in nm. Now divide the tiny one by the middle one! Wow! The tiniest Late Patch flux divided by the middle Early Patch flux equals 0.92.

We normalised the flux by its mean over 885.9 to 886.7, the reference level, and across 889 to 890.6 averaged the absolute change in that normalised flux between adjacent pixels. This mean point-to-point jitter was 0.059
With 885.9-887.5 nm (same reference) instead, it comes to 0.042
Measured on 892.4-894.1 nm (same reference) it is 0.055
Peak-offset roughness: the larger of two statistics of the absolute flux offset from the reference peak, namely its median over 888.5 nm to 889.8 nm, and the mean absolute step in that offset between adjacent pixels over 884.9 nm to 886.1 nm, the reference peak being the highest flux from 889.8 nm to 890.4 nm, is 0.68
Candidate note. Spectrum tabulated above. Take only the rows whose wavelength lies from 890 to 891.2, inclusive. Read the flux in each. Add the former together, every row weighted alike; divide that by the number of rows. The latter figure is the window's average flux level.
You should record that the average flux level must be 7.73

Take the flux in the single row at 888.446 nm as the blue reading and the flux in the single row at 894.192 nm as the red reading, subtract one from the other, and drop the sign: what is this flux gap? 1.9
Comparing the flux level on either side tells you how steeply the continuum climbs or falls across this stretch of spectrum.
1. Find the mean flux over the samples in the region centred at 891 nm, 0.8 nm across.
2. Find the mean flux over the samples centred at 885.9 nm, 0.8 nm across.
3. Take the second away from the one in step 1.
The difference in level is -0.19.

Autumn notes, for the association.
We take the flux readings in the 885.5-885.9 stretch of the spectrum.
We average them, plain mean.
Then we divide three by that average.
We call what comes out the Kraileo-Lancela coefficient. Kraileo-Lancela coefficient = 0.389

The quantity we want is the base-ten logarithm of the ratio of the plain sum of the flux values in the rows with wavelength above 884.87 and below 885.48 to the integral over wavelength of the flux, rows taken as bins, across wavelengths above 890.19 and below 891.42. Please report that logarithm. 0.41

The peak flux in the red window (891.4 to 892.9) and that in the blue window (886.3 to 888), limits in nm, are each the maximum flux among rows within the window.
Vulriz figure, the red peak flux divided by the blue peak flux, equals 1.13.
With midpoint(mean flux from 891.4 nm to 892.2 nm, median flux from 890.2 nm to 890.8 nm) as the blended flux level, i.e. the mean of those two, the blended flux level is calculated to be 7.82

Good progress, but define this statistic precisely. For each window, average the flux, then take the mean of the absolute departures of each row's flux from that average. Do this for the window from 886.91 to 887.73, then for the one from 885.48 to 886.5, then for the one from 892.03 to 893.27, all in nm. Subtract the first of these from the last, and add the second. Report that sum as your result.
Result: 0.31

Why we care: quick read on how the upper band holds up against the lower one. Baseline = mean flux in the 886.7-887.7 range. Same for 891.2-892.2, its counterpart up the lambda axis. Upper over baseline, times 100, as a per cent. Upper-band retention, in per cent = 99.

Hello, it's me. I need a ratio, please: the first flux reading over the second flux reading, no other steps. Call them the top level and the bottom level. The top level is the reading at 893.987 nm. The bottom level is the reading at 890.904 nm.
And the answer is 1.03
